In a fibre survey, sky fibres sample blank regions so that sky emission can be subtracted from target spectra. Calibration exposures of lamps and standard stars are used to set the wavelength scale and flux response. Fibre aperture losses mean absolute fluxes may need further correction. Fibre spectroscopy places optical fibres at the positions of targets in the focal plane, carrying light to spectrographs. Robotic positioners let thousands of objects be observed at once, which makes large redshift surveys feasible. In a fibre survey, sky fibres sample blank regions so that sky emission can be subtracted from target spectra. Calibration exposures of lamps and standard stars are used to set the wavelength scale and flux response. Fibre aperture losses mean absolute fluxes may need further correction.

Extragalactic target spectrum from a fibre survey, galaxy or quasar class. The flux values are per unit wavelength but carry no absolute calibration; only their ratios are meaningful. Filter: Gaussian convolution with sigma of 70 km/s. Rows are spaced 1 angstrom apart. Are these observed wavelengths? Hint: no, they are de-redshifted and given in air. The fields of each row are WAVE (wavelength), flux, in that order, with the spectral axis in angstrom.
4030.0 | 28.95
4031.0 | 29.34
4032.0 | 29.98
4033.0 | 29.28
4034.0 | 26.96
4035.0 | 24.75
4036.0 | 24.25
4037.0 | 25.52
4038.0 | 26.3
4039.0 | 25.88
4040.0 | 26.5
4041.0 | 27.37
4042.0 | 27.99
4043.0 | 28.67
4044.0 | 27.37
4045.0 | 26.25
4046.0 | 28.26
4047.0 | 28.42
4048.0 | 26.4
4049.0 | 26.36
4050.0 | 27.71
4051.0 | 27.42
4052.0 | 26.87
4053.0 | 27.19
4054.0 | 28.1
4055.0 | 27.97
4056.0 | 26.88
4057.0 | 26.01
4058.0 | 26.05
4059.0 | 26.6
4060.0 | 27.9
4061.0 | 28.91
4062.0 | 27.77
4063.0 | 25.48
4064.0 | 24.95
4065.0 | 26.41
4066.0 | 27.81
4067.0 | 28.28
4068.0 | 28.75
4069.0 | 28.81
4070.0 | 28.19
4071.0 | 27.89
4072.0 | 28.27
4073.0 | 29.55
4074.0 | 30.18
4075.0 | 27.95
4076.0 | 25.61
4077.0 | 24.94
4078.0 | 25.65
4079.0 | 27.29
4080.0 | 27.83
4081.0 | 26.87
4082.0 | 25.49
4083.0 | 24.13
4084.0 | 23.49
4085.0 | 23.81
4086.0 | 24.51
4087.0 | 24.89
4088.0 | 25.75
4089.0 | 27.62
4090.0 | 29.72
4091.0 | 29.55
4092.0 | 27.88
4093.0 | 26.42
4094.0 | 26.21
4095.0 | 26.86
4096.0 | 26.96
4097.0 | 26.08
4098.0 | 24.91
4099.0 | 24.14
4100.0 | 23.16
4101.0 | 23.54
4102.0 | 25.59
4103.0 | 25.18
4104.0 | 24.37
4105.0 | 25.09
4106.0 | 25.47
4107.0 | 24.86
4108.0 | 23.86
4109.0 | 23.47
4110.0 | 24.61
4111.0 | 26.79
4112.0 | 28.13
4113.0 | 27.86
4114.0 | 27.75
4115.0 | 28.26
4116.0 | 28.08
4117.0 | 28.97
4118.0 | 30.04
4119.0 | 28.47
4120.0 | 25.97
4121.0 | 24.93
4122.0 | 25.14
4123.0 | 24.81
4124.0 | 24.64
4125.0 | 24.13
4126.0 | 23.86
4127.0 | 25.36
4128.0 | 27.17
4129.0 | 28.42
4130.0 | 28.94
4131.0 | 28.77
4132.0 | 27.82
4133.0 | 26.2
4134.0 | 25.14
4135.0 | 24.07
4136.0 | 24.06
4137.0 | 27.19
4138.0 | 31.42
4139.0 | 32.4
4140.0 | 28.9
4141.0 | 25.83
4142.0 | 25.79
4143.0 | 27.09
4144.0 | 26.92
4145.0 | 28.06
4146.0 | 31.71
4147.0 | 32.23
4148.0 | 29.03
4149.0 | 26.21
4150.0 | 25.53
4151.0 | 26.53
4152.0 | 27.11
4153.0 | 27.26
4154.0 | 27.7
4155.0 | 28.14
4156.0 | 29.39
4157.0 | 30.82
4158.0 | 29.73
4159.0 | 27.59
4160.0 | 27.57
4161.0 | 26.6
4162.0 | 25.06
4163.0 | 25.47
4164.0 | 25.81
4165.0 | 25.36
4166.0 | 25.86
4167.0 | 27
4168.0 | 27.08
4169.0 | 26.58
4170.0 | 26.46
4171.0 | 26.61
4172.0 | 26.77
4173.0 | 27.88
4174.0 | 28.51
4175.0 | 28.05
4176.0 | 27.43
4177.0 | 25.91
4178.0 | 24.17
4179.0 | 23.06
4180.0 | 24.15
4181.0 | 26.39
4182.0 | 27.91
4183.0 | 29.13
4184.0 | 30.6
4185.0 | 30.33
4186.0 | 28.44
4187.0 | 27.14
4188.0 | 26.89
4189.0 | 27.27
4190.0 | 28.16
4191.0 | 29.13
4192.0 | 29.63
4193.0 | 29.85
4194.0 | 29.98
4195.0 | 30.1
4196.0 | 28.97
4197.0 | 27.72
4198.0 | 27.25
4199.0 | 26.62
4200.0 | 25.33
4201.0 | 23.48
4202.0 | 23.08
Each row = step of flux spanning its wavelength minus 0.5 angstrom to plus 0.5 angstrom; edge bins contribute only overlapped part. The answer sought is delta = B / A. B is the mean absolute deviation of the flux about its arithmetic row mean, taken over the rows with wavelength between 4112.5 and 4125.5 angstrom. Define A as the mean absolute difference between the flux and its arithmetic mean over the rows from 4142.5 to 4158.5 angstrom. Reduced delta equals 1.10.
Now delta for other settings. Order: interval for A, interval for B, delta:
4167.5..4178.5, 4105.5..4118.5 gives 2.11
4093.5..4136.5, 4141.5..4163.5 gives 0.97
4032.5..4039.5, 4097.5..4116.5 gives 1.22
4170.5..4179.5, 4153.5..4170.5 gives 0.89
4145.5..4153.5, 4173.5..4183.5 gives 0.83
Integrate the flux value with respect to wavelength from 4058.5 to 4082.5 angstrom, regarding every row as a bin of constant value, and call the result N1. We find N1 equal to 657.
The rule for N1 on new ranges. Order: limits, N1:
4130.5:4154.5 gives 663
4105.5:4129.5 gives 631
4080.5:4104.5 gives 617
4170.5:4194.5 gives 663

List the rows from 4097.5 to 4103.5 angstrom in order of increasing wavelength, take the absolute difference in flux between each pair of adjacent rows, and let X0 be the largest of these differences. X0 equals 2.05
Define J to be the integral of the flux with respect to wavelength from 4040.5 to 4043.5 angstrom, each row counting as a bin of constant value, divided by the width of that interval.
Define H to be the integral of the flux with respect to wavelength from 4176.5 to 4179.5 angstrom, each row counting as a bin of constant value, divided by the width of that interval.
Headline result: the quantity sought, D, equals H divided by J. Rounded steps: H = 24.4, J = 28.0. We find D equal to 0.87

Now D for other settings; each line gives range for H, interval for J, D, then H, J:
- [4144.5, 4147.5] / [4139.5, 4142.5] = 1.14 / 30.7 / 26.8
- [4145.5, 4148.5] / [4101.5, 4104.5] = 1.24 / 31.0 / 25.0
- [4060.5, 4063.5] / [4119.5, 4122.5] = 1.08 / 27.4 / 25.3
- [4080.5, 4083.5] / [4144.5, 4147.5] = 0.83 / 25.5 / 30.7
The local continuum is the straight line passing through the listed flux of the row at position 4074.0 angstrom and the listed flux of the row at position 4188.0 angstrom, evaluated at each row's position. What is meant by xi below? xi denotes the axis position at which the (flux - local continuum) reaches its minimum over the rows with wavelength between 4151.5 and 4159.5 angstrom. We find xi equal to 4152.0 angstrom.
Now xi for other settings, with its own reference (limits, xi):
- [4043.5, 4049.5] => 4045.0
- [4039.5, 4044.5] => 4040.0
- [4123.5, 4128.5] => 4126.0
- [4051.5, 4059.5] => 4057.0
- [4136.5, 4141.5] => 4141.0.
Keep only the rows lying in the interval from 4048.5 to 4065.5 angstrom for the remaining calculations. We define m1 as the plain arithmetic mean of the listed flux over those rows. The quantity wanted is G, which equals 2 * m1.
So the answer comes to 54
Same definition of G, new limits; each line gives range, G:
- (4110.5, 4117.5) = 56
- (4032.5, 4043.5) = 53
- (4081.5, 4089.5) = 50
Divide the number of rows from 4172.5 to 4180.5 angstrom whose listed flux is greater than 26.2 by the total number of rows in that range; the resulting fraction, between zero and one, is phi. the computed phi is 0.50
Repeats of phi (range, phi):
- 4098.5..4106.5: 0.00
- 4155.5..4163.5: 0.75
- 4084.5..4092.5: 0.50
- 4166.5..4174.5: 1.00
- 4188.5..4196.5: 1.00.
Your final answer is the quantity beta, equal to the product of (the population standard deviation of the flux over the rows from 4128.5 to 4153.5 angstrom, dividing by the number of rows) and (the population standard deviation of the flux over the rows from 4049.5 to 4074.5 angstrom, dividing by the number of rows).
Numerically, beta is 2.8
